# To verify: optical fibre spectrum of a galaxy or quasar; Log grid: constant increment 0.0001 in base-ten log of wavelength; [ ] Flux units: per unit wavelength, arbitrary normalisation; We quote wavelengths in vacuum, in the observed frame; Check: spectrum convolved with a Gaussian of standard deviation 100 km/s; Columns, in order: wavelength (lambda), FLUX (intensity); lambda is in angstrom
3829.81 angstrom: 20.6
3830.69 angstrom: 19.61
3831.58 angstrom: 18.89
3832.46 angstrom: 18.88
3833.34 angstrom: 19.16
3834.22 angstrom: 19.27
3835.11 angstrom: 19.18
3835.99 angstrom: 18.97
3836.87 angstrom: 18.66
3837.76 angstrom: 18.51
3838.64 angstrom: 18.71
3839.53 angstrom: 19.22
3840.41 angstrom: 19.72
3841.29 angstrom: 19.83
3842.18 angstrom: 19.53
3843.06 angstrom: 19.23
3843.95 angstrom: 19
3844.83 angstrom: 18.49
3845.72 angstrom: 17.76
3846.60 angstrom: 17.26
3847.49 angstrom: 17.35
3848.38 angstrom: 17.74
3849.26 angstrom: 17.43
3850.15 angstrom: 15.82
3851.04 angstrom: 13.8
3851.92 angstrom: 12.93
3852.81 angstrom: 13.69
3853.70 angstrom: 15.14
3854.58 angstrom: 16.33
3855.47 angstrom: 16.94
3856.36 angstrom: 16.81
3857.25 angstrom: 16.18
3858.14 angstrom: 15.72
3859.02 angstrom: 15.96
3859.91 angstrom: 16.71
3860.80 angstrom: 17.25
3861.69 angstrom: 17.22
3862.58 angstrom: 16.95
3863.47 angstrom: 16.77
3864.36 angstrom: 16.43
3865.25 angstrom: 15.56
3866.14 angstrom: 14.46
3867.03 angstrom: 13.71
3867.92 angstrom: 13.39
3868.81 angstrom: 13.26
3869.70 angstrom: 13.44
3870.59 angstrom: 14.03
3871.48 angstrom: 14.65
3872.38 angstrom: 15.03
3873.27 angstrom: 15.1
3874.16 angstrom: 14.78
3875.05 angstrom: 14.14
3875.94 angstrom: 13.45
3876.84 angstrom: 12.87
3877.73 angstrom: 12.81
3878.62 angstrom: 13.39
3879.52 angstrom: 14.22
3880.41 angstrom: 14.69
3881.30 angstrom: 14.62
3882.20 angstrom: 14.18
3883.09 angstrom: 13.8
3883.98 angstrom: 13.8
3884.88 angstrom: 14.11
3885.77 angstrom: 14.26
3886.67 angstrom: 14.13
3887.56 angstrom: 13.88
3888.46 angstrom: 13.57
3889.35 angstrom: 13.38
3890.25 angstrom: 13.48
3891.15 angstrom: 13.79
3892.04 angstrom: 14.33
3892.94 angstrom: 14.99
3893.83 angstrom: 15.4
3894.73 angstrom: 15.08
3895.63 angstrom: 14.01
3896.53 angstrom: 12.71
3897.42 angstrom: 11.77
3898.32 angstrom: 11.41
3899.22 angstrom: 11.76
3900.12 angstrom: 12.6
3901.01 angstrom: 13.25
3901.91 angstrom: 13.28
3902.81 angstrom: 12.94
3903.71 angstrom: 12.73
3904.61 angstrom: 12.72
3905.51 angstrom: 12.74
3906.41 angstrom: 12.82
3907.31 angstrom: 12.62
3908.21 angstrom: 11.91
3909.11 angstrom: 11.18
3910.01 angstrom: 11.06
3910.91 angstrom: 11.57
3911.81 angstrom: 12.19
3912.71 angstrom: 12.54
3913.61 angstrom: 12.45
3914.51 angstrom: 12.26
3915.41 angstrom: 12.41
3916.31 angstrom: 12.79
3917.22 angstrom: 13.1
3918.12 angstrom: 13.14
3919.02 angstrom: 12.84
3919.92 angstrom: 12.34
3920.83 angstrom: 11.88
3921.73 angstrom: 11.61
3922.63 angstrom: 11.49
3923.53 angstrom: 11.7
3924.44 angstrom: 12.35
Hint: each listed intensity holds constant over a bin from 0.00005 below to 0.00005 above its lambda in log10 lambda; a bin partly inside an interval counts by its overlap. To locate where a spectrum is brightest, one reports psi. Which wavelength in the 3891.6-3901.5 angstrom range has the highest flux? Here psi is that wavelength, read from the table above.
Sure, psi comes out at 3893.83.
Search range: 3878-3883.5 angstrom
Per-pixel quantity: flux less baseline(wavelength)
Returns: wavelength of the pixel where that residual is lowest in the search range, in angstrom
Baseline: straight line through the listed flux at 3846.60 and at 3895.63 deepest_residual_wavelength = 3878.62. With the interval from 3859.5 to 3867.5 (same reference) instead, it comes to 3867.03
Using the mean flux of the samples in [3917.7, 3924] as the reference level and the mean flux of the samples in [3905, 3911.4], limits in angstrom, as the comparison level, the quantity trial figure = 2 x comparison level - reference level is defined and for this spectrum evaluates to 12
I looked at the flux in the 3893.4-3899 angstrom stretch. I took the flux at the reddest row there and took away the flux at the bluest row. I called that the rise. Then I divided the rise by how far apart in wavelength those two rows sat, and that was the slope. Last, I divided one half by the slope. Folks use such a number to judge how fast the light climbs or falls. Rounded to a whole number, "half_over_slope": -1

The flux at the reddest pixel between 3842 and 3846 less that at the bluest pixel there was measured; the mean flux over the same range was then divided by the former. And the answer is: -11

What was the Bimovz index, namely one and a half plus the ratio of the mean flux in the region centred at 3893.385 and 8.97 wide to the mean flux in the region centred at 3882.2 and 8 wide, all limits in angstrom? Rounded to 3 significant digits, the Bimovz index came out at 2.48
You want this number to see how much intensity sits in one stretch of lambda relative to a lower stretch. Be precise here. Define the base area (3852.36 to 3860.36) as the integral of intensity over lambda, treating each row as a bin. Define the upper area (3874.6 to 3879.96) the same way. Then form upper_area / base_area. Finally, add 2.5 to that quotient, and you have 3.07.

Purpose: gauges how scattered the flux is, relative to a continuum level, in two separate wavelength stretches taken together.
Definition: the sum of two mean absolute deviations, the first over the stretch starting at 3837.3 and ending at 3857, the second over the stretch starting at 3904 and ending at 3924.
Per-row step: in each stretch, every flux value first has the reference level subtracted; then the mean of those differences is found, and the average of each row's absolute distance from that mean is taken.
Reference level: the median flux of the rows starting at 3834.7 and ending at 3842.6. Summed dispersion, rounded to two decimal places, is 2.08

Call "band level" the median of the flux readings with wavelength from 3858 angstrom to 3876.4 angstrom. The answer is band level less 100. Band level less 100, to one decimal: -85.0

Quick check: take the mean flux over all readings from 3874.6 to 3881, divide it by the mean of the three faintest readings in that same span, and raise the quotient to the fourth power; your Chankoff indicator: 1.2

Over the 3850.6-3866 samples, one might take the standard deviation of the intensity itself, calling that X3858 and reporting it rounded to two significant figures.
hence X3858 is 1.3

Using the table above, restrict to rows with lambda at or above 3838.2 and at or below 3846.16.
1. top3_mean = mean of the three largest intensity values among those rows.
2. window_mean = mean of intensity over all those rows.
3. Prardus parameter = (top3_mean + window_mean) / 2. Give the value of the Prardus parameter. 19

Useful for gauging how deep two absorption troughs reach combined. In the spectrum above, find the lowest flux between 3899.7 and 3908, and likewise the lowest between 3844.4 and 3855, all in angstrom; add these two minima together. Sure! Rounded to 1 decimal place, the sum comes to 25.5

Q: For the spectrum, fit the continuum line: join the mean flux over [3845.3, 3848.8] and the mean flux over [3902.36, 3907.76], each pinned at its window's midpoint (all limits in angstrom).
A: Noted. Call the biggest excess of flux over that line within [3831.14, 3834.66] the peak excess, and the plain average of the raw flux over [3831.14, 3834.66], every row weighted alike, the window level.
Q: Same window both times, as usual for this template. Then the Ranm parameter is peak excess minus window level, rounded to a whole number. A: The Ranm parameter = -18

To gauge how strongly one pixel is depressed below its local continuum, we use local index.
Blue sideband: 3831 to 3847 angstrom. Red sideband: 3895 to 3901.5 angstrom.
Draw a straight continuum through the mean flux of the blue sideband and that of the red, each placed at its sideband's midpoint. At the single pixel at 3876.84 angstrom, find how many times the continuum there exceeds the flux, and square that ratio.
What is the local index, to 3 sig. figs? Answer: 1.33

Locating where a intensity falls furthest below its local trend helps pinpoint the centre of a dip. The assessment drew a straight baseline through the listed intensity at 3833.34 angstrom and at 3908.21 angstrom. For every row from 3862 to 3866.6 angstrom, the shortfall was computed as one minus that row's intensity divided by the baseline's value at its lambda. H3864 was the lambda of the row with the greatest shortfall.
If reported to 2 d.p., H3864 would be 3866.14 angstrom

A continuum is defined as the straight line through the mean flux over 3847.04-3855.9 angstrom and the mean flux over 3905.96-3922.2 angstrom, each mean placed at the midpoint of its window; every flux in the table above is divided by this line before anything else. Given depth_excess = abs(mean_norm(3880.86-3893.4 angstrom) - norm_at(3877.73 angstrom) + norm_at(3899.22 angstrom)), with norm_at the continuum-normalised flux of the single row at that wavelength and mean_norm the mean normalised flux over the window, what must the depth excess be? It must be 1.02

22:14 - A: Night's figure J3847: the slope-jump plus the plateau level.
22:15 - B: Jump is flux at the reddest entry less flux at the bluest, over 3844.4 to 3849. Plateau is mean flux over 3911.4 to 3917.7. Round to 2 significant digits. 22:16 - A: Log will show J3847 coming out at 12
